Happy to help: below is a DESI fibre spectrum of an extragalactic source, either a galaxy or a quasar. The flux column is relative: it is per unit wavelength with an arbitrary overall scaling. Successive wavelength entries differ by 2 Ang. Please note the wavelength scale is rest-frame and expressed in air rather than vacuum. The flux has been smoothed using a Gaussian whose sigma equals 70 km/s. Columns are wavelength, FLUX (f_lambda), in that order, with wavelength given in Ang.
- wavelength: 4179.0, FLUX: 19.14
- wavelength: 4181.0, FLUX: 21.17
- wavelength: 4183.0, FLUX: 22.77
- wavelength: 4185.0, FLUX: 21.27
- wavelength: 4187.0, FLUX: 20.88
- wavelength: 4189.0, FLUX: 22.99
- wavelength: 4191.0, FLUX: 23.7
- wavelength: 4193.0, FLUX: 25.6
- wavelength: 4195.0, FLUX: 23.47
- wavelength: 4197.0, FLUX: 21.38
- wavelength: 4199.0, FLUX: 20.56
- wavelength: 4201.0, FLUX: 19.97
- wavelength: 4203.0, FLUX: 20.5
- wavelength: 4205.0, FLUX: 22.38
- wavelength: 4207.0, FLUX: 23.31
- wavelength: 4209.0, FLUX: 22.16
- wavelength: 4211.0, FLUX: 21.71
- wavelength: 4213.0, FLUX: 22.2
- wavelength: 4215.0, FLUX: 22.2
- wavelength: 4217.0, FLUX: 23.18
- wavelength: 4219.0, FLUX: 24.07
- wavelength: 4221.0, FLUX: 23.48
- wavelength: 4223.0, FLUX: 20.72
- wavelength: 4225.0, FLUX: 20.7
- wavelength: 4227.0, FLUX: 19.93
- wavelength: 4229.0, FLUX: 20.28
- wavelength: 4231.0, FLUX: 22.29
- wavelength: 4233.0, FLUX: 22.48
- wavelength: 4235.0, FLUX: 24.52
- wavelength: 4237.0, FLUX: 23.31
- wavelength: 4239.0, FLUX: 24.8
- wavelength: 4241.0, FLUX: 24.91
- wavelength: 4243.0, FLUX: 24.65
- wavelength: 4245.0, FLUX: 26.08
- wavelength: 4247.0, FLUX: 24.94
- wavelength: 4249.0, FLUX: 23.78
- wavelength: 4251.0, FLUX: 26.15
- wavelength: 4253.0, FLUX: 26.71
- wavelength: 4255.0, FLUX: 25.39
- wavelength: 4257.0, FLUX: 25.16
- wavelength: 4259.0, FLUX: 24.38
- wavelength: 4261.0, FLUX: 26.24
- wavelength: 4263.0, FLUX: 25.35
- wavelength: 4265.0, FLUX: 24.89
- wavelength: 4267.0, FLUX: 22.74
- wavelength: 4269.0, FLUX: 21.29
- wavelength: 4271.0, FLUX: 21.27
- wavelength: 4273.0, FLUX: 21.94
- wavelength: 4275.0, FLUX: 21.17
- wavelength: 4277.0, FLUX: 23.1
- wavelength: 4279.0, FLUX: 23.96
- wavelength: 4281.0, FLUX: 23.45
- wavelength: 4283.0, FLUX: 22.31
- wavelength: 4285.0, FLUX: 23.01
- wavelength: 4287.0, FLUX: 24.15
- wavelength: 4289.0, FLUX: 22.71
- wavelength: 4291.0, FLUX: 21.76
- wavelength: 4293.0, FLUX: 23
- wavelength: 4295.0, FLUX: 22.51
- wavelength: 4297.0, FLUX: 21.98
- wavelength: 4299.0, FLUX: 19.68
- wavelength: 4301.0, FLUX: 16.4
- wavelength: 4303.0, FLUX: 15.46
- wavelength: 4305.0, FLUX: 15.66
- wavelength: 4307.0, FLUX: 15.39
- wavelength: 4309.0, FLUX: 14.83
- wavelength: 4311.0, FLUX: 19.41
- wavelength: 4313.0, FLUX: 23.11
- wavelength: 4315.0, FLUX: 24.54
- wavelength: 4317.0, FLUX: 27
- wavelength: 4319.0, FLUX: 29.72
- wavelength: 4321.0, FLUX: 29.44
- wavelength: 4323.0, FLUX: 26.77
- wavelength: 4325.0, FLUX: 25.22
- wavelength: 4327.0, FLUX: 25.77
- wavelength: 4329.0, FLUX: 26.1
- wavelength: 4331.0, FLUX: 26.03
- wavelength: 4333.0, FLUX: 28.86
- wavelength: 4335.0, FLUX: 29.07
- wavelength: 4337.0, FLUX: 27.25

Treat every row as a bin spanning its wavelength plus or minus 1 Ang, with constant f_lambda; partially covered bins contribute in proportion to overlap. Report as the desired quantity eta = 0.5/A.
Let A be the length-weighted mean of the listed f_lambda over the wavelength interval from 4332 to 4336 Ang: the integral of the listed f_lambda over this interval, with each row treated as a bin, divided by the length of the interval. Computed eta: 0.017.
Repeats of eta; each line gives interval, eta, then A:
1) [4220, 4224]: 0.023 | 22.1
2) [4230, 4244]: 0.021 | 23.9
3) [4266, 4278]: 0.023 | 21.9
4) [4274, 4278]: 0.023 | 22.1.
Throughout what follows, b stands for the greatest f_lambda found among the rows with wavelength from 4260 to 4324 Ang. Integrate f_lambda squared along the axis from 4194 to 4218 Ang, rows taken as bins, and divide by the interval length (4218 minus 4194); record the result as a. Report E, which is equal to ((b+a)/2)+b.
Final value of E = 285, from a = 482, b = 29.72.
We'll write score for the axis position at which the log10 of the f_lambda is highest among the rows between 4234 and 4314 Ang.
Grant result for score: 4253.0 Ang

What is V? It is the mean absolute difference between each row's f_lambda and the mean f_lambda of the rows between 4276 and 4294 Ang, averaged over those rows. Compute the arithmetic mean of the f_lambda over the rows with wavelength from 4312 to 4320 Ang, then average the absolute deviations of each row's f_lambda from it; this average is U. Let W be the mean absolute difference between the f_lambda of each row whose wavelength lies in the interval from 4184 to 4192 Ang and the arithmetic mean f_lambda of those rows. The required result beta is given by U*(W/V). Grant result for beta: 4.7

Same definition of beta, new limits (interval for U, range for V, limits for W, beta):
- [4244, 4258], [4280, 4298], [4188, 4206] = 1.9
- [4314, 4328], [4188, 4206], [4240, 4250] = 0.5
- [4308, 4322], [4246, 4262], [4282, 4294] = 3.0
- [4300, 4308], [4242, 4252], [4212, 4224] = 0.4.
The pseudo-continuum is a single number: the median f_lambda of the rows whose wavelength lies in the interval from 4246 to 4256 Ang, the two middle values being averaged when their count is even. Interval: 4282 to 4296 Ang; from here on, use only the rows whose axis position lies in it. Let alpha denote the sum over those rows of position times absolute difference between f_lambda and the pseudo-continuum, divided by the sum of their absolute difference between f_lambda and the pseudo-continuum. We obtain 4289.2 Ang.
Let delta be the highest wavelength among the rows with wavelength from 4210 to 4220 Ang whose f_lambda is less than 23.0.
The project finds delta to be 4215.0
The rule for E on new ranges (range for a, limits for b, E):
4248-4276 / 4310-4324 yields 335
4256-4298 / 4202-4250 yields 308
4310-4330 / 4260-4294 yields 374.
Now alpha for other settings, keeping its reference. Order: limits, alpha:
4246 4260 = 4252.3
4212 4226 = 4219.7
